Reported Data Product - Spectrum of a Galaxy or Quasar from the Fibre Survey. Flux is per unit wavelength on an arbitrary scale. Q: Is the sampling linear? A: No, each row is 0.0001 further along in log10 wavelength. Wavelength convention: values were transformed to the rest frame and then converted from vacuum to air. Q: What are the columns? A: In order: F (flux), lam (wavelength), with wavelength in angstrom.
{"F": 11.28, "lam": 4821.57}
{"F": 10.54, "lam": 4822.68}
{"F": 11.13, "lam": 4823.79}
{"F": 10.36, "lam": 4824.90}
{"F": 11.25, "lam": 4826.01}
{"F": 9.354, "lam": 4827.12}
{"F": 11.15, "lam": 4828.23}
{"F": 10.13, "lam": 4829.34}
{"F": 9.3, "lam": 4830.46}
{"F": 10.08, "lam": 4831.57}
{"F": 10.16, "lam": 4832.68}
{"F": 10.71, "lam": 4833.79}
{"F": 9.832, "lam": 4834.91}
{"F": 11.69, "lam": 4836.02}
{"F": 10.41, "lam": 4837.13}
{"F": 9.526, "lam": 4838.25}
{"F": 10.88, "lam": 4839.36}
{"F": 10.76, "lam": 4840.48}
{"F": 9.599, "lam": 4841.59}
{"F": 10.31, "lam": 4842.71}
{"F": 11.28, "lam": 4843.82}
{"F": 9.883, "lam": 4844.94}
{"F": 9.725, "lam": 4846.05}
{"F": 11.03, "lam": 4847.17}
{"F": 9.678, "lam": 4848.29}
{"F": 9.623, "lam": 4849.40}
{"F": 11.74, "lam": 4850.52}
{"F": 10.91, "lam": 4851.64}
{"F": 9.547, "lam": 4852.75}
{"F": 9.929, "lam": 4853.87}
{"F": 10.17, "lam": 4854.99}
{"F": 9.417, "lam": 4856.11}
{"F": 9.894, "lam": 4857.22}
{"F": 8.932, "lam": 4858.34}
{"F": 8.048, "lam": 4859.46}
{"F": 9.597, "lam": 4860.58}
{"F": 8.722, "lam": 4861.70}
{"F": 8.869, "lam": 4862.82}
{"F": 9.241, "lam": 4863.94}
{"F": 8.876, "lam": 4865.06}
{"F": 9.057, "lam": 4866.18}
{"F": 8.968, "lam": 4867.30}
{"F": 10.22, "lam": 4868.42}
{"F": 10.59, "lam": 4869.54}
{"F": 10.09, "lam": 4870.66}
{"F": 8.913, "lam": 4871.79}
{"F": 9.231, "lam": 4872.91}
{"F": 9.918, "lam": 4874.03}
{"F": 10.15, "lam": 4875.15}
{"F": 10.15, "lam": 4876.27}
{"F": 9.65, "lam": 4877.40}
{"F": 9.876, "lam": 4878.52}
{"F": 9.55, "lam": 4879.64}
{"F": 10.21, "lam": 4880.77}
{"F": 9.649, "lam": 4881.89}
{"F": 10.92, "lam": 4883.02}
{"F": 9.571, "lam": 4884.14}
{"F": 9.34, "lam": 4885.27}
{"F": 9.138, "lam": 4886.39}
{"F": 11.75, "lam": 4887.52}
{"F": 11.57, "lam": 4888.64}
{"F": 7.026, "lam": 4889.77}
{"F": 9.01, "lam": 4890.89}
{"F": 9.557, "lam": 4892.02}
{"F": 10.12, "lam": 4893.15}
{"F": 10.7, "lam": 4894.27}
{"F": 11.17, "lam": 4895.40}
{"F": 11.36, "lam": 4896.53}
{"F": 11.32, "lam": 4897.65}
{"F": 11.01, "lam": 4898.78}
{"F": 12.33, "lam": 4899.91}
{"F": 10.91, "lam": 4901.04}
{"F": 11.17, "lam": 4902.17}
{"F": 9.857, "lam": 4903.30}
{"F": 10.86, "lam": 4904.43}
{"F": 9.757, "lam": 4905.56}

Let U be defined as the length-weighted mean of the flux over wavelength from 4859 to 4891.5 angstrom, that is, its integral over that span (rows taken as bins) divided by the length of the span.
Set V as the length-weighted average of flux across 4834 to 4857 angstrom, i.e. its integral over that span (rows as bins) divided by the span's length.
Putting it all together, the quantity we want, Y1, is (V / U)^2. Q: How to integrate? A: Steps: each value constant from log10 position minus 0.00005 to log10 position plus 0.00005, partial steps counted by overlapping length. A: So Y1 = 1.15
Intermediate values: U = 9.59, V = 10.3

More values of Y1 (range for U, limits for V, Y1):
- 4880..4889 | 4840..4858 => 1.00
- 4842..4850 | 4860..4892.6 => 0.89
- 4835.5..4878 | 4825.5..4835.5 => 1.07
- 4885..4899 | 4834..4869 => 0.93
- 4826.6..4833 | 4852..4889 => 0.93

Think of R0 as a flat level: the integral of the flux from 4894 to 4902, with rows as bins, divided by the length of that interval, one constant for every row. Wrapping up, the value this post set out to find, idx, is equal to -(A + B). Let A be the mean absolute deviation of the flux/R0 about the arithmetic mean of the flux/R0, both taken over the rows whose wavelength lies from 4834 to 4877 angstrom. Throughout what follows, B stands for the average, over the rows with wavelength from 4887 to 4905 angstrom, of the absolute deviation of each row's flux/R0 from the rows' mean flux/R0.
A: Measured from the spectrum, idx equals -0.140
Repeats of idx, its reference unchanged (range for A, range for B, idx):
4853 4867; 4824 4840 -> -0.094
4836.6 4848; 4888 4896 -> -0.150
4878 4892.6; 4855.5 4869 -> -0.112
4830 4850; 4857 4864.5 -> -0.091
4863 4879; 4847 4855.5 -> -0.105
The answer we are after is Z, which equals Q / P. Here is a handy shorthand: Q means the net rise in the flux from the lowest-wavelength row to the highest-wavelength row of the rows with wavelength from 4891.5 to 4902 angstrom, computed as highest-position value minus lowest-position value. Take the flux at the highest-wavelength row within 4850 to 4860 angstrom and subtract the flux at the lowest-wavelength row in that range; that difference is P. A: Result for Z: -0.4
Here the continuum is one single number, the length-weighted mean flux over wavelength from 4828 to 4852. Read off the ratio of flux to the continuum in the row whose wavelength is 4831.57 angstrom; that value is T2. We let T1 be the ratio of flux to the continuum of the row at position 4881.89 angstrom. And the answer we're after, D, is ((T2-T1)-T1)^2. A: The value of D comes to 0.8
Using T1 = 0.93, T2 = 0.97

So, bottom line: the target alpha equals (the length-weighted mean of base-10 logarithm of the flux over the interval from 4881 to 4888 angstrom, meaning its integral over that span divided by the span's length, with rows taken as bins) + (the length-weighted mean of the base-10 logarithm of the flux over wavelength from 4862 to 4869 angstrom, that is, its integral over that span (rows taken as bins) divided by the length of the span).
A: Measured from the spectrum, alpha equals 1.96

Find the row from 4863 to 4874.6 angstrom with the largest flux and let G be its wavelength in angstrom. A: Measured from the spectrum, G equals 4869.54 angstrom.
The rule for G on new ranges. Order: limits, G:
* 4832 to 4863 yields 4850.52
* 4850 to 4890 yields 4887.52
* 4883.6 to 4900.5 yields 4899.91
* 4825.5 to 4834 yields 4826.01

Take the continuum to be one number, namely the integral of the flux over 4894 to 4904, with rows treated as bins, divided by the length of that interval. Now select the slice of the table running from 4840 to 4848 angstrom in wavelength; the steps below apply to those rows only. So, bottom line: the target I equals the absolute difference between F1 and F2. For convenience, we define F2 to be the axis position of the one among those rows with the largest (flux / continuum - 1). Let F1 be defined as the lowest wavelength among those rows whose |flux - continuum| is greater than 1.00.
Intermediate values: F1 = 4841.59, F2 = 4843.82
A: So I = 2.2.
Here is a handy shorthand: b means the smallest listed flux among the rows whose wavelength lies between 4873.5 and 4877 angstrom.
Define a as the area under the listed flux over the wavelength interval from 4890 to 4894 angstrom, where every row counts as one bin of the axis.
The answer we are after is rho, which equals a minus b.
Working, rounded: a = 38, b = 9.918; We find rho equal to 28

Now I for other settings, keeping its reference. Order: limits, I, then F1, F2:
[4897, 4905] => 0.0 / 4899.91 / 4899.91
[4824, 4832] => 1.1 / 4827.12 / 4826.01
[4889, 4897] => 6.8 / 4889.77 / 4896.53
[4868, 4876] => 1.1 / 4870.66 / 4869.54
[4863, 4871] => 5.6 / 4863.94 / 4869.54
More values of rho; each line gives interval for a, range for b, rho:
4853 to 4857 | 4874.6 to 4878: 30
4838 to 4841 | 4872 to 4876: 22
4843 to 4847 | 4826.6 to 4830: 32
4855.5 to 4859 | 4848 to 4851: 23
